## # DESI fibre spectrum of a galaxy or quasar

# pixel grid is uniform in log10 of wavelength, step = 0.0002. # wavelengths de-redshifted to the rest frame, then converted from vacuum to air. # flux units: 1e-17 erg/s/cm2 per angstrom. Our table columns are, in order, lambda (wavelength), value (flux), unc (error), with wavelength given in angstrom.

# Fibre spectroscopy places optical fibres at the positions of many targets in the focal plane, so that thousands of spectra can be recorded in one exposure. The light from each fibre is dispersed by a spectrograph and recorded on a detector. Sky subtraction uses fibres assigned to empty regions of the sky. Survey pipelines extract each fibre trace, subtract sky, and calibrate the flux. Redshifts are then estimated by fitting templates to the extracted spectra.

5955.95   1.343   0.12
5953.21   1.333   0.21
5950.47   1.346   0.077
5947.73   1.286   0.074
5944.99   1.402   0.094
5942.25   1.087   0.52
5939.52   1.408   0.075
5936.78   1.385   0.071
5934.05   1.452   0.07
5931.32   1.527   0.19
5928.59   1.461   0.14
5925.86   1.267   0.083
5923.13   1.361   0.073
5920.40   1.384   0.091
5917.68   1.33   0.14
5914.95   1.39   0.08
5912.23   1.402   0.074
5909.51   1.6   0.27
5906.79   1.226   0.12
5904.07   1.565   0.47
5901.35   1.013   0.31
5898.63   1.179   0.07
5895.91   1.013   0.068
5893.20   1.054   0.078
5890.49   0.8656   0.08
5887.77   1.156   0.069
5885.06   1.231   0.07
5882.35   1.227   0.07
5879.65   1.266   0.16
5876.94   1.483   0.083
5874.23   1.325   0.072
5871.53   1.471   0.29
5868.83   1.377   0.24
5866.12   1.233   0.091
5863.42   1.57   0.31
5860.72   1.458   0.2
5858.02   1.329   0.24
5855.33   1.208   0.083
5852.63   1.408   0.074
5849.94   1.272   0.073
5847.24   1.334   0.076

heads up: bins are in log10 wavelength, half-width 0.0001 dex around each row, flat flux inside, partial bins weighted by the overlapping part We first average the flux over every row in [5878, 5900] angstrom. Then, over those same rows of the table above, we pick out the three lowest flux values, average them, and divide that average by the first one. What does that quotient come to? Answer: 0.87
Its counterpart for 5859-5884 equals 0.90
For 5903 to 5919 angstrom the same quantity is 0.93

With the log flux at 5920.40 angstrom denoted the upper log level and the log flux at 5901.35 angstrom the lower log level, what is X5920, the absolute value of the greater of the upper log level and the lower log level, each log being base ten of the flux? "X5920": 0.141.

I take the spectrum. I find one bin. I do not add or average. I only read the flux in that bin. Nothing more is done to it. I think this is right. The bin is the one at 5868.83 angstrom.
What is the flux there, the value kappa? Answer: 1.377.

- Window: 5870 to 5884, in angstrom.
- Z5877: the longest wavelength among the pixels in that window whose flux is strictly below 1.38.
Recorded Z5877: 5882.35 angstrom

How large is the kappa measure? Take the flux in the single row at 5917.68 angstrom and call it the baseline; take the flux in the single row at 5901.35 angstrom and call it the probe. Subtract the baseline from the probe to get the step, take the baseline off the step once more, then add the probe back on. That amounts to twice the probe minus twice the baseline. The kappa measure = -0.63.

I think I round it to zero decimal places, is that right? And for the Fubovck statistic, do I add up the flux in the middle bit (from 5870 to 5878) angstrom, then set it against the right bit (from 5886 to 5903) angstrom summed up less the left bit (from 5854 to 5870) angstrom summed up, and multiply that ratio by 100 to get -226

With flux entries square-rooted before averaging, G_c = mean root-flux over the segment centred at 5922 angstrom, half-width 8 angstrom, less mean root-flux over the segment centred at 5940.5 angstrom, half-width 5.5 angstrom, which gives 0.02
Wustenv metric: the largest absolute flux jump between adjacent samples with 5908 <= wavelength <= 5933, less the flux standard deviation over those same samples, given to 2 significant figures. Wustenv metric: 0.10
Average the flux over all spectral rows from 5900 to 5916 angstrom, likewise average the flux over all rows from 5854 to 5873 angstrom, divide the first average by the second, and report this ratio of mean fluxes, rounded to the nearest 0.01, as 0.99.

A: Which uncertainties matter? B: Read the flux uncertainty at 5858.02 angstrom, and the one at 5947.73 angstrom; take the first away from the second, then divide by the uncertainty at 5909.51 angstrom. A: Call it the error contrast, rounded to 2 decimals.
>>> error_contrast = -0.61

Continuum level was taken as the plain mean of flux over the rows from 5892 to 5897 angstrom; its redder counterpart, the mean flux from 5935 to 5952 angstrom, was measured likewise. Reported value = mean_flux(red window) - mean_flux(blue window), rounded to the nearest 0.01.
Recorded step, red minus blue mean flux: 0.29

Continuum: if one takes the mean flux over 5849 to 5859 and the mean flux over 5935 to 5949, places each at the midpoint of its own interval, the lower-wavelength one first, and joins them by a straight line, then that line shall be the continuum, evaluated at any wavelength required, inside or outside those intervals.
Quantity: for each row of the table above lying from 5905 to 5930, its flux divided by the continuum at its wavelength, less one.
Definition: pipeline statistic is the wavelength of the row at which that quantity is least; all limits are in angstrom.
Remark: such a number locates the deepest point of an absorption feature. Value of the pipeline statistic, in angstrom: 5906.79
